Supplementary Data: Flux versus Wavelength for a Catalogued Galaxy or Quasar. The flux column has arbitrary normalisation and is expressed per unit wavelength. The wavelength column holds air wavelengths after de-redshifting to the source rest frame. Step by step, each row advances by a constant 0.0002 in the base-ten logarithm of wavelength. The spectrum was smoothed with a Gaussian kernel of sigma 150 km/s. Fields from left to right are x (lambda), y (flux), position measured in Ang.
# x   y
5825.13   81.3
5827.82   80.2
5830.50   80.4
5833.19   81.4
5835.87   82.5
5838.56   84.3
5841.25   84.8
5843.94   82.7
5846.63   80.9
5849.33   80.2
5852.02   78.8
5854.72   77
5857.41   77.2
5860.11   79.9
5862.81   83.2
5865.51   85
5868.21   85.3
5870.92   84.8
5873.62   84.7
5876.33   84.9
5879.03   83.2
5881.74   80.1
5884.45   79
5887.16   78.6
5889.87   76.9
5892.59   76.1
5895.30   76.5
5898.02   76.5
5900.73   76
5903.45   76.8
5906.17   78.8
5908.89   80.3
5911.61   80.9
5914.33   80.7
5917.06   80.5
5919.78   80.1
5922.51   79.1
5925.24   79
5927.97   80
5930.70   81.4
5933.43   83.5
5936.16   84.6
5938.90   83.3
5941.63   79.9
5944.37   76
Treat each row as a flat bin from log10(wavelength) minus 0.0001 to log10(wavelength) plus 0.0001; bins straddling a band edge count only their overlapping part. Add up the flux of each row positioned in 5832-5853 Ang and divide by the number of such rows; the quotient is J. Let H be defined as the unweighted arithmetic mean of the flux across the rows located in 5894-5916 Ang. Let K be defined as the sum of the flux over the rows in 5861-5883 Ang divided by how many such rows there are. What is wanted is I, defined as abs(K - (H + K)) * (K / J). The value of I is 80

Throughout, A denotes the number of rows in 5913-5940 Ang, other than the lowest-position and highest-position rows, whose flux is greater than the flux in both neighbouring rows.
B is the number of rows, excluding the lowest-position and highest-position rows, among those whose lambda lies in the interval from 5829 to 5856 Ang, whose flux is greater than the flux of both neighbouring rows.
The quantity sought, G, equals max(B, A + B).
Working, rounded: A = 1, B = 1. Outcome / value 2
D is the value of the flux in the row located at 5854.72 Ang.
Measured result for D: 77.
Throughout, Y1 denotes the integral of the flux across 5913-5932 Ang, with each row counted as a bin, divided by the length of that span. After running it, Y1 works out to 80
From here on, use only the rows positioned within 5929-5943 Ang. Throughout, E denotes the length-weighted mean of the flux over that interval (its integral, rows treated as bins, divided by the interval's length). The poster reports 82.5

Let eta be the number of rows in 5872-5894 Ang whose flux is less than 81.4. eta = 5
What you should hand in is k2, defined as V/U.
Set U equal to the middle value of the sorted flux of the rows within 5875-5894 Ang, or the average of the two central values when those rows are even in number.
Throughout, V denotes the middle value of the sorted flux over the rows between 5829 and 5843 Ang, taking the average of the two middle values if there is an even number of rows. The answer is 1.04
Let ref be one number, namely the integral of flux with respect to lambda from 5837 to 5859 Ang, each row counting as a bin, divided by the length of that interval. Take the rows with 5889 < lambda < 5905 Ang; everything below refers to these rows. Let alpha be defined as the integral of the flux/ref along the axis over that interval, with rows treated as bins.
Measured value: 15.2 Ang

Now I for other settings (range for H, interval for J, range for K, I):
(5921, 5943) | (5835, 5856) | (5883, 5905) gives 77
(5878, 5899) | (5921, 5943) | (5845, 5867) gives 77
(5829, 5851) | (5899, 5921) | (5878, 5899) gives 81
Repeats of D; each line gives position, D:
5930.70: 81.4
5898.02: 76.5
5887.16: 78.6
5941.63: 79.9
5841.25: 84.8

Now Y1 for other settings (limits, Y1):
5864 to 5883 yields 84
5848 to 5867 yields 80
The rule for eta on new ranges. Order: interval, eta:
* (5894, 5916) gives 8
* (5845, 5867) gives 6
